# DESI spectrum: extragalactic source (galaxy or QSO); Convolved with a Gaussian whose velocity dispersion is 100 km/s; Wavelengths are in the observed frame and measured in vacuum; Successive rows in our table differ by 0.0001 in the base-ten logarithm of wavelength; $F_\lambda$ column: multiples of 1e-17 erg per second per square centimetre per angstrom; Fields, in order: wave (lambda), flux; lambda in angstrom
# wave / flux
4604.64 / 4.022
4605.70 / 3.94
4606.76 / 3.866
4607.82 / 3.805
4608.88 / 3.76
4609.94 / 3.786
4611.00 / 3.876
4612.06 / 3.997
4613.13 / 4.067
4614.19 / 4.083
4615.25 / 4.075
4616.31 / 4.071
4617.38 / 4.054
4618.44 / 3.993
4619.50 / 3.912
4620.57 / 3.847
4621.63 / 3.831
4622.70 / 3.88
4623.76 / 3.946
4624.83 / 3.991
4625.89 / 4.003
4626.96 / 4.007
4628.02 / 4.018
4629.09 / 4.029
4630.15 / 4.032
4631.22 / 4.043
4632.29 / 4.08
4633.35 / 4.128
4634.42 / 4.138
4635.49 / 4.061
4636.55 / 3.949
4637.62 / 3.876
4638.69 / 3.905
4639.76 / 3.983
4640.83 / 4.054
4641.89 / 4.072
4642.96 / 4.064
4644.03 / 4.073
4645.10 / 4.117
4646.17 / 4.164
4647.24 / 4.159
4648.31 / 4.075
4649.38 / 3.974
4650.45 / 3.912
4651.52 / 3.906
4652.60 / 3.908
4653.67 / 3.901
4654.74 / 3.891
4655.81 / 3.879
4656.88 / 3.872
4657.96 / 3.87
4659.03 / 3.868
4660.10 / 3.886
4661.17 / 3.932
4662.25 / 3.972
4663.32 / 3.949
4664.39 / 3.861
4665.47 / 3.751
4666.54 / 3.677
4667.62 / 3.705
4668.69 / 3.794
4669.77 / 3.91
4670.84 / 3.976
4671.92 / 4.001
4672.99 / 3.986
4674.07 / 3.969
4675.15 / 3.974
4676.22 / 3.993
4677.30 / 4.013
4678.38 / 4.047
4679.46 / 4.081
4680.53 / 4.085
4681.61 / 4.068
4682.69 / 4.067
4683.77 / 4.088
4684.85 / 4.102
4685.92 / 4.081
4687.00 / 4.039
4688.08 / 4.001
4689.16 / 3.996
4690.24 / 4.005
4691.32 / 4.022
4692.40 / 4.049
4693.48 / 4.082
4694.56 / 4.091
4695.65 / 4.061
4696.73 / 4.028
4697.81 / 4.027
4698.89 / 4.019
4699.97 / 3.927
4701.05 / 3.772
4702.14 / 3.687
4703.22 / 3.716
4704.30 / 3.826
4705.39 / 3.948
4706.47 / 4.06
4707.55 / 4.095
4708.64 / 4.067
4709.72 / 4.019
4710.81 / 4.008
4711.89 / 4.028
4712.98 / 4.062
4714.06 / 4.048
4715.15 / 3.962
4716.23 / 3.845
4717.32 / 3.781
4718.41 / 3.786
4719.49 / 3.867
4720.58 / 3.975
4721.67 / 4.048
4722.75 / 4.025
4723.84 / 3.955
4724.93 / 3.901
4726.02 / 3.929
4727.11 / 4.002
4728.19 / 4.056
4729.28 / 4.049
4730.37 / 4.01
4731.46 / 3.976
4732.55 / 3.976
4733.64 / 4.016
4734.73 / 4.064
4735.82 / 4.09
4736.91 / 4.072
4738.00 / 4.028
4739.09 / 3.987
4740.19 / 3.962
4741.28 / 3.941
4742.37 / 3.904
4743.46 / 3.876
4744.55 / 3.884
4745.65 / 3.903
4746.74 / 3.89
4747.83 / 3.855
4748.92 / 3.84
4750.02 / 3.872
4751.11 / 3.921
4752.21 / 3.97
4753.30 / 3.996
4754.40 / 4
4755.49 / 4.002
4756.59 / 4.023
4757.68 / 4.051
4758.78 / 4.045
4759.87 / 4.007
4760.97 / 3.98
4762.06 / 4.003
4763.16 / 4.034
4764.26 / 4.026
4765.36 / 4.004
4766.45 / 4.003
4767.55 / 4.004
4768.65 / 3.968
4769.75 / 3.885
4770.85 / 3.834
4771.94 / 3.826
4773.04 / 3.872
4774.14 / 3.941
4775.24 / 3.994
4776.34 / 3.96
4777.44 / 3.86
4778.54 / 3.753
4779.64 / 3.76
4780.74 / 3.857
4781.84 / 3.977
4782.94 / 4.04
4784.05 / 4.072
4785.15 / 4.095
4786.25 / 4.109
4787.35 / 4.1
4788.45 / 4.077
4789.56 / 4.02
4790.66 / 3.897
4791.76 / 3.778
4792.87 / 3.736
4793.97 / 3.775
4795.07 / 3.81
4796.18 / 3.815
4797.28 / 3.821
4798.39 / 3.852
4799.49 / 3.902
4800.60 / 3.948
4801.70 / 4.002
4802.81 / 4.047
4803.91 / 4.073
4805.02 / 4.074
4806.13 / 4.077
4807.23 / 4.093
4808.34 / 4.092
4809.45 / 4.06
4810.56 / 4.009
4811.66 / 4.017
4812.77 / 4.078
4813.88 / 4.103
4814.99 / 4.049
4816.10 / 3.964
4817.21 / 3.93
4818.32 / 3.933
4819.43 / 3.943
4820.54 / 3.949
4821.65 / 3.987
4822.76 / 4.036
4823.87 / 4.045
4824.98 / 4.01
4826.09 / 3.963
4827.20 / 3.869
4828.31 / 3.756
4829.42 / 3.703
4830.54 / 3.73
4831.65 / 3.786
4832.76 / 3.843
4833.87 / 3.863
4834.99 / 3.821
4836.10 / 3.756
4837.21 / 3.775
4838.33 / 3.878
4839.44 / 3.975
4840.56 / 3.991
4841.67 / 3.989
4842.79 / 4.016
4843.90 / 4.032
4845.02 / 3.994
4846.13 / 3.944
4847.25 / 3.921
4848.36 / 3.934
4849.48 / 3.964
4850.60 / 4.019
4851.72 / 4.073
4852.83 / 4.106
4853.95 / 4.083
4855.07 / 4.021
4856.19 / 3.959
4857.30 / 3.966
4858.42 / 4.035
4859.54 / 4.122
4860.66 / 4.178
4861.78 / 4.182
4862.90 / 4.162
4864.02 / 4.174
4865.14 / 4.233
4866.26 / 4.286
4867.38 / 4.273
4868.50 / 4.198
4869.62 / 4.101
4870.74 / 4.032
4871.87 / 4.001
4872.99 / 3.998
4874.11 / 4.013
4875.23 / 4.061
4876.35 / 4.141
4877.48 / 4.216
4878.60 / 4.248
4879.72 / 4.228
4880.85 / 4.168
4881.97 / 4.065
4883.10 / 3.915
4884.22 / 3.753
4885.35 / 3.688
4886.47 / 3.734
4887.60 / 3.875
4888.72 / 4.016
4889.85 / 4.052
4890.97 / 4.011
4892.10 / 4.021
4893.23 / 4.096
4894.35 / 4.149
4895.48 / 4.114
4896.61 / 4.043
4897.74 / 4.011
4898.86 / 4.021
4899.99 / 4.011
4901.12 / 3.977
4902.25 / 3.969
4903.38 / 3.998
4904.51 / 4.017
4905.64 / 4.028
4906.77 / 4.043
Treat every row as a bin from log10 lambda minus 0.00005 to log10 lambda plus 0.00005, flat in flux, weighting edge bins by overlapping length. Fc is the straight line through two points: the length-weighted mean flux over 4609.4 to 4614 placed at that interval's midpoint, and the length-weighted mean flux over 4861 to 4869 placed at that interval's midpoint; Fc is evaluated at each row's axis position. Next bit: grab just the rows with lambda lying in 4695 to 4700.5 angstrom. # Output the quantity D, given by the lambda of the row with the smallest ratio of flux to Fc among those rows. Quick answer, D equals 4699.97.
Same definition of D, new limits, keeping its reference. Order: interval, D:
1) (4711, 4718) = 4717.32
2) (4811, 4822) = 4817.21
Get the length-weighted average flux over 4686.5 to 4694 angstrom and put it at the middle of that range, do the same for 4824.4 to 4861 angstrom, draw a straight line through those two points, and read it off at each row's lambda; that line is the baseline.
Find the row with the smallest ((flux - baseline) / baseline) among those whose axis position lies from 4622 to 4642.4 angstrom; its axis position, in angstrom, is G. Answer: 4622.70 angstrom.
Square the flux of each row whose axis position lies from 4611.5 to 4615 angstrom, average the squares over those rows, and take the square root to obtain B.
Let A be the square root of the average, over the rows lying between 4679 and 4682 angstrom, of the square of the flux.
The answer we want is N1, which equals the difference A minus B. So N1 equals 0.03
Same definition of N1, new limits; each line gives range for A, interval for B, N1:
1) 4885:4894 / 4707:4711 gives -0.11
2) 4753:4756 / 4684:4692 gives -0.04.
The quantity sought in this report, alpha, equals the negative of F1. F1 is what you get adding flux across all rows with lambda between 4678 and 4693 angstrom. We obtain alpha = -57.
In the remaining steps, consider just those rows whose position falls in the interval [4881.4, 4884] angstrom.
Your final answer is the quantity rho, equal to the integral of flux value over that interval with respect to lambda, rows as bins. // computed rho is 10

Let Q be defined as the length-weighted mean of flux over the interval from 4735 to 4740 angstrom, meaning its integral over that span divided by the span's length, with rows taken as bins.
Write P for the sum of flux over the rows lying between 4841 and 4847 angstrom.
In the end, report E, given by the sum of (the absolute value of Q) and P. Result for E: 24.0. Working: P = 20.0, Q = 4.03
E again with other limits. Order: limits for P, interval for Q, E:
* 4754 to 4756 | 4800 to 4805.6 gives 12.0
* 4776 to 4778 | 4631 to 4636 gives 11.9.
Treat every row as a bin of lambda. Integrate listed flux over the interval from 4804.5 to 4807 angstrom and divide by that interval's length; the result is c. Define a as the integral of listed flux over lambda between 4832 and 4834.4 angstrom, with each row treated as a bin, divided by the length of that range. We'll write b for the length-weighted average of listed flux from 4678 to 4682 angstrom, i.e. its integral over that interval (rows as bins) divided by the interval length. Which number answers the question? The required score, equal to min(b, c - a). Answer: 0.23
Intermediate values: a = 3.86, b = 4.07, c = 4.08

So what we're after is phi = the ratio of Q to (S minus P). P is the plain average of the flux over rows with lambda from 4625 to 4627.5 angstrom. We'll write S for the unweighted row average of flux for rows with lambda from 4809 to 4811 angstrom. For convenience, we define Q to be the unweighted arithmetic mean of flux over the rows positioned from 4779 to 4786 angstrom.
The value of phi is 134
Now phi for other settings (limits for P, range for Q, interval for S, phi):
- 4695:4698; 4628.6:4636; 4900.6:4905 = -84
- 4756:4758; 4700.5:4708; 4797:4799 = -19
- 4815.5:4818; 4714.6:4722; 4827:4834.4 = -25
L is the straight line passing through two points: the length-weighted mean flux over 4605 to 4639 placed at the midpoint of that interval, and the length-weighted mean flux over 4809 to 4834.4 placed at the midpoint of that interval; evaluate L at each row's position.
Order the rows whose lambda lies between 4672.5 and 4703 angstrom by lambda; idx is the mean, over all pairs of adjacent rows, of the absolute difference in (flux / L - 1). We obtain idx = 0.007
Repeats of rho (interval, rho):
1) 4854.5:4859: 18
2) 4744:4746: 8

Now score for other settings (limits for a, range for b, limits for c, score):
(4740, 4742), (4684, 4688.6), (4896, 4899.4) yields 0.08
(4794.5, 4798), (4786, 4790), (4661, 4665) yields 0.11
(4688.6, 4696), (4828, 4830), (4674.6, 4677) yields -0.05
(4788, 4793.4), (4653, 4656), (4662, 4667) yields -0.05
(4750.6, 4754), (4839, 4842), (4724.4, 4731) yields 0.04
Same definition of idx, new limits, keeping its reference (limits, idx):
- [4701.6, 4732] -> 0.014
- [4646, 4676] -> 0.010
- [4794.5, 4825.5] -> 0.007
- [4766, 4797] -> 0.013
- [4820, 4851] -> 0.011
